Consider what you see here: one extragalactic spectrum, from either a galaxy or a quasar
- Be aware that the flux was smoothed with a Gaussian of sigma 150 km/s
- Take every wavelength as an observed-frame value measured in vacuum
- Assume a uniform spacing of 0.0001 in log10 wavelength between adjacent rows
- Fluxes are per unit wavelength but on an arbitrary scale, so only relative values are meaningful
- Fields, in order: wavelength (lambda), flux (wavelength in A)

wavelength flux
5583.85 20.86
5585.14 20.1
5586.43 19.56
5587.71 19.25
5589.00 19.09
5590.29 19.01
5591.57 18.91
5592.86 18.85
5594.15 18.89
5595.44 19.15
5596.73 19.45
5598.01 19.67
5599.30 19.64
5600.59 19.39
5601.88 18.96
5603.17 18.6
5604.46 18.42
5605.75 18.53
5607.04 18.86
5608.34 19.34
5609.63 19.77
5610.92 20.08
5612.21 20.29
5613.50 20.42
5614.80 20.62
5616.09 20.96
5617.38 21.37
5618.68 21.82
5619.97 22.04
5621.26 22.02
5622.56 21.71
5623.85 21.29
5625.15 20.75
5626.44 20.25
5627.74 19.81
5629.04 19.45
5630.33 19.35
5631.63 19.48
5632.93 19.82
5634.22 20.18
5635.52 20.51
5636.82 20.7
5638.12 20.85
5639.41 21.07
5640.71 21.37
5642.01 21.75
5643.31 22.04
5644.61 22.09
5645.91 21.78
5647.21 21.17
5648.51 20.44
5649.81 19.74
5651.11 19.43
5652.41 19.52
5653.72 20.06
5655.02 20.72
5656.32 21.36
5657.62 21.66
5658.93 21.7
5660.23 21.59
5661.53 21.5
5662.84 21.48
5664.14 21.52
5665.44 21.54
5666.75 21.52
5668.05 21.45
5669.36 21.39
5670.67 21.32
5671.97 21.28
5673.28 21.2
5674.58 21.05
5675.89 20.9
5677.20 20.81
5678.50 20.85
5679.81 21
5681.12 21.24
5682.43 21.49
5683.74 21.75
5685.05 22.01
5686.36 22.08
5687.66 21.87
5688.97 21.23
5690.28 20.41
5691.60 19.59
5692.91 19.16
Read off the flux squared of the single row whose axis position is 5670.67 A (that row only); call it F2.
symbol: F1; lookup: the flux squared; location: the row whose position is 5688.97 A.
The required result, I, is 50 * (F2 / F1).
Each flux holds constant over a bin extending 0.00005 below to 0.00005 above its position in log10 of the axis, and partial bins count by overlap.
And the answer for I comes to 50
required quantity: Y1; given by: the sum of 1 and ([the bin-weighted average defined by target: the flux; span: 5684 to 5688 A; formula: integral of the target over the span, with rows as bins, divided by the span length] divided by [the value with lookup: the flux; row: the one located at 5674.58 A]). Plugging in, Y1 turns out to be 2.05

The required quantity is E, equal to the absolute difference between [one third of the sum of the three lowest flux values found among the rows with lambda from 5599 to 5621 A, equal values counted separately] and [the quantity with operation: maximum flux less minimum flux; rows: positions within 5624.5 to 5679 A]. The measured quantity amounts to 15.8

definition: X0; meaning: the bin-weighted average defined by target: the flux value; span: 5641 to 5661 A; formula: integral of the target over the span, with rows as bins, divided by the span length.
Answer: 21.0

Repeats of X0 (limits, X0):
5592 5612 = 19.2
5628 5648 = 20.8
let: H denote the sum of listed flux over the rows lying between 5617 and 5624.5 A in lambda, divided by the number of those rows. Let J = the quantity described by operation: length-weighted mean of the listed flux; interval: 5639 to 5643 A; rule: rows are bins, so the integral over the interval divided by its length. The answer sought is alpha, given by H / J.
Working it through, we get 1.012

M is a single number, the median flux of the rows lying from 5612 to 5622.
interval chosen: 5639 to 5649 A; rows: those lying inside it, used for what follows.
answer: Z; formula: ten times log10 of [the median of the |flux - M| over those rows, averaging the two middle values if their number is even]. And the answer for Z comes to -2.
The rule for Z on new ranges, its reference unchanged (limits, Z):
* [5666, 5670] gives -5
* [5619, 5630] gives -1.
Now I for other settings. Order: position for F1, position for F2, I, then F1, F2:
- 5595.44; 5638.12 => 59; 367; 435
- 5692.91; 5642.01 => 64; 367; 473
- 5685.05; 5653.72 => 42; 484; 402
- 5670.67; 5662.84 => 51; 455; 461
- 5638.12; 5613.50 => 48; 435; 417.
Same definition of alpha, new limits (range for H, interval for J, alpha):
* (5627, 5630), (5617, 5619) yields 0.912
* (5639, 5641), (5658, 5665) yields 0.984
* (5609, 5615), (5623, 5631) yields 1.002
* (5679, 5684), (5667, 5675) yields 1.003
